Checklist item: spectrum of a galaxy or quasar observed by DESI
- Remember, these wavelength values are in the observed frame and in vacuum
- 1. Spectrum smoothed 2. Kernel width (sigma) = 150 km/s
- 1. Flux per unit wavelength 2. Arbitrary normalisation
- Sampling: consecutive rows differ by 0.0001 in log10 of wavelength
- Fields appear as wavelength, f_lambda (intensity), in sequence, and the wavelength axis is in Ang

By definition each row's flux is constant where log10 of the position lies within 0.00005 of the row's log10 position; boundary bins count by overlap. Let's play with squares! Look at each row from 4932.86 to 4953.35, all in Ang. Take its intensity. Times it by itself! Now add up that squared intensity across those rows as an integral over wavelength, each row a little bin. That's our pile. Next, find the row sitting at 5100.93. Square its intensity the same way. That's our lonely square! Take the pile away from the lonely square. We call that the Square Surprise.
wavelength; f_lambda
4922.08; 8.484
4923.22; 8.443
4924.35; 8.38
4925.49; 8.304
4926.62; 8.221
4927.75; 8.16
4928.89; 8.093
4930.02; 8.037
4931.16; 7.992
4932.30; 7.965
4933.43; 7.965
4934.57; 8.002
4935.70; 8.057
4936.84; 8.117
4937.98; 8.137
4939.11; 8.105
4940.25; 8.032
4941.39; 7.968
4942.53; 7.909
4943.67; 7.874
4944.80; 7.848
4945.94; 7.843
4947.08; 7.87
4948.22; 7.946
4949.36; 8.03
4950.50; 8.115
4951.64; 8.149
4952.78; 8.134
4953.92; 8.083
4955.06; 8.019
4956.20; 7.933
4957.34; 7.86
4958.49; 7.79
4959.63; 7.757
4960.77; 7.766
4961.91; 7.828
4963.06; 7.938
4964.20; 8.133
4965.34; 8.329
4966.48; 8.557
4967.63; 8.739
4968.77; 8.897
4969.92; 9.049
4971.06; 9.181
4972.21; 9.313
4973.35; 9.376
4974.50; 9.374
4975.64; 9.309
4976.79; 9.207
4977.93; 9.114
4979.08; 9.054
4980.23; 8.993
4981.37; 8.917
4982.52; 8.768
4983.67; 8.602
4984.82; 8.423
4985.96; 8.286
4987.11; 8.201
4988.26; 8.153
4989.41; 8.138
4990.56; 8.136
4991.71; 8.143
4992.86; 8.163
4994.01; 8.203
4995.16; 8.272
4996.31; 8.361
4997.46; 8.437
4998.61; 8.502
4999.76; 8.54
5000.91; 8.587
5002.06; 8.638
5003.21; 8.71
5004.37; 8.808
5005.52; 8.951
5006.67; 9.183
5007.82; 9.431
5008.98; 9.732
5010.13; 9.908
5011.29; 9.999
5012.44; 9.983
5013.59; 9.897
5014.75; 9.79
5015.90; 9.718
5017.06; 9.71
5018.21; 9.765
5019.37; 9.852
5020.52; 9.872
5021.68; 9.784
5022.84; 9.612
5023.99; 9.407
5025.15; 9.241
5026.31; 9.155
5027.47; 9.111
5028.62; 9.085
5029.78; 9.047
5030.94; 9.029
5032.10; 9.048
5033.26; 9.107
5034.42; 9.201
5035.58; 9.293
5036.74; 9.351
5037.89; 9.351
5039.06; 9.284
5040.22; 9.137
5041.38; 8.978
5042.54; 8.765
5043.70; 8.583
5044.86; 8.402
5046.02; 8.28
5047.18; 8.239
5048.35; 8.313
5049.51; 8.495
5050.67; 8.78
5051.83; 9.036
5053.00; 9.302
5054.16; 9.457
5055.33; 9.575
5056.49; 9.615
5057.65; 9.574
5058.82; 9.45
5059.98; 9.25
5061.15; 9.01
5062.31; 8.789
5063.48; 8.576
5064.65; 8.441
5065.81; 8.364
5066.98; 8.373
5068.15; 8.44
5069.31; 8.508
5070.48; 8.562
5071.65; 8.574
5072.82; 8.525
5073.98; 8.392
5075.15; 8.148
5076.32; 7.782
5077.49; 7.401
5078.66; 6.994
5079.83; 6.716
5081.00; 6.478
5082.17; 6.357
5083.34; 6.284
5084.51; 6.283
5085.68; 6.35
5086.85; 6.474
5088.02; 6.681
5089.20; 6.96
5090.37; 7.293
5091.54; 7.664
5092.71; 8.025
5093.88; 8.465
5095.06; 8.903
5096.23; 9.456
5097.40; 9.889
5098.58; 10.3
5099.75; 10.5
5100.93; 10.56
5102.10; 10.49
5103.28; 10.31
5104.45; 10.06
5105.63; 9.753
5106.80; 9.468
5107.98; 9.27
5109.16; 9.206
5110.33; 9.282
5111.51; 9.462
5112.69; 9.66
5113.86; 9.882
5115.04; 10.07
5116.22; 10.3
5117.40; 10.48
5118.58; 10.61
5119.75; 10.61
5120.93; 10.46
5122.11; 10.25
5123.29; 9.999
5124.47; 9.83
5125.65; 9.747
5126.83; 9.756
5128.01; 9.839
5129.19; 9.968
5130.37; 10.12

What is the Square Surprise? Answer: -1202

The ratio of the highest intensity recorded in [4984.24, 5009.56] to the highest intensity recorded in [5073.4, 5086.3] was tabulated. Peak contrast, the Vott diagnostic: 1.16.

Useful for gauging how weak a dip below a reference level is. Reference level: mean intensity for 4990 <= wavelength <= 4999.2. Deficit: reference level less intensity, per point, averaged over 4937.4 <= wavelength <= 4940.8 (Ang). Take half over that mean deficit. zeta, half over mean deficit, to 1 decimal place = 2.7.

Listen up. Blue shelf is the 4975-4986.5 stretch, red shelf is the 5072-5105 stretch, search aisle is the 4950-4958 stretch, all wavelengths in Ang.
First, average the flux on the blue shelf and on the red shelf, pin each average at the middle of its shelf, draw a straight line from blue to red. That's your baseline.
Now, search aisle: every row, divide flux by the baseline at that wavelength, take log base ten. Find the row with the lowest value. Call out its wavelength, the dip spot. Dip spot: 4957.34 Ang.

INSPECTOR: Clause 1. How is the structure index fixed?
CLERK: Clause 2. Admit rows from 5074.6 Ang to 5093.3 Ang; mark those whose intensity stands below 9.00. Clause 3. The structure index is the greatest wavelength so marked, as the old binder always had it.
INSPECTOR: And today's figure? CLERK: 5092.71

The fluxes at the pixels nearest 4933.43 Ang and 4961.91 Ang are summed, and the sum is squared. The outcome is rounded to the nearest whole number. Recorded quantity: 249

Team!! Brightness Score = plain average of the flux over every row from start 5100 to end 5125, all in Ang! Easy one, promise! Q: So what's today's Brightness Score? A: 10.0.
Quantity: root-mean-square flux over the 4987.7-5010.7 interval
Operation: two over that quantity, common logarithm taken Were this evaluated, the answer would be -0.637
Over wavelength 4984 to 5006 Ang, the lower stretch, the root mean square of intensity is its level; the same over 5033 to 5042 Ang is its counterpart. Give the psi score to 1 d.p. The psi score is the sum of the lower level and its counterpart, 17.6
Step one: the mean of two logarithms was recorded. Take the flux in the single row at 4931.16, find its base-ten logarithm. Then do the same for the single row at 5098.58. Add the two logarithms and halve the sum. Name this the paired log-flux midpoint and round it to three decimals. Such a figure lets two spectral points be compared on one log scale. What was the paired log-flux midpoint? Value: 0.958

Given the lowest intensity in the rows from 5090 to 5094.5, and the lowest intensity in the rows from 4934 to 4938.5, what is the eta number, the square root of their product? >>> 7.64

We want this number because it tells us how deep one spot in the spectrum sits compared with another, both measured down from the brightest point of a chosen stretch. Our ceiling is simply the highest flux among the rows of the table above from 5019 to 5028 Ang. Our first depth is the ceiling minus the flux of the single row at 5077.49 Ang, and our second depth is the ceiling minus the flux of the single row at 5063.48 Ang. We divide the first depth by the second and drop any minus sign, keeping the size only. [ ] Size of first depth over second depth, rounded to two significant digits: 1.9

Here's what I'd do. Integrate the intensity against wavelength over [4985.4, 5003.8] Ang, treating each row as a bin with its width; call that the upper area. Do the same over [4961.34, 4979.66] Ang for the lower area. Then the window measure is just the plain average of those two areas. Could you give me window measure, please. 158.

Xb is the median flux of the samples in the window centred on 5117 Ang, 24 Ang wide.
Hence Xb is 9.8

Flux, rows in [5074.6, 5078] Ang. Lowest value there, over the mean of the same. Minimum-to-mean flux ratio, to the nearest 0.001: 0.952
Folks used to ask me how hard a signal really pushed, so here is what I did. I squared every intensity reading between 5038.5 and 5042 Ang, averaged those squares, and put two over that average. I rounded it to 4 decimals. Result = 0.0240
